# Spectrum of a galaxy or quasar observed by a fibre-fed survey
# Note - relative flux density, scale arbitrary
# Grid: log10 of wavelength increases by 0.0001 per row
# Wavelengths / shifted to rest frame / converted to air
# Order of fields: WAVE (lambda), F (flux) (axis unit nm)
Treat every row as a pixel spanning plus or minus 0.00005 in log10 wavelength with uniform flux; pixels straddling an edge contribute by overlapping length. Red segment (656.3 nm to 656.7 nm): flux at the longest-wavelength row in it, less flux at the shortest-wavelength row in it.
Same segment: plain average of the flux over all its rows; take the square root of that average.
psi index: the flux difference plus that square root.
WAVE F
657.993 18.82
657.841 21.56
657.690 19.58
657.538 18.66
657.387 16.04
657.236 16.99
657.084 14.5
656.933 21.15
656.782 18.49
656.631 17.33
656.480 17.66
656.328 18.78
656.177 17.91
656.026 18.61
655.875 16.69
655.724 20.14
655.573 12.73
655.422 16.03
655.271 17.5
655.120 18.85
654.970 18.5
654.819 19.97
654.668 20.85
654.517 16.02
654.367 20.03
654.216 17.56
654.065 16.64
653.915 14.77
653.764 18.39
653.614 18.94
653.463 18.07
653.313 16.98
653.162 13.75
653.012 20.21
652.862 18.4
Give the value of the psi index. 2.8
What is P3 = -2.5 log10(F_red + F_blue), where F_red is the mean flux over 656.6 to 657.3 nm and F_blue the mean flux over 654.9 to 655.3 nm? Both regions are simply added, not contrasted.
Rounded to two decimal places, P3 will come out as -3.89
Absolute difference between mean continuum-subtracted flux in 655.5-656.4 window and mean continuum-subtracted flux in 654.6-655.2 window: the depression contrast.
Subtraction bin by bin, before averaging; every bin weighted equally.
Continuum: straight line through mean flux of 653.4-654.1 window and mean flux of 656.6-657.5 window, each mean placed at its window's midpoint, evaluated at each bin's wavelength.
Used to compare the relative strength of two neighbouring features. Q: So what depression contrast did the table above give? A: 2.1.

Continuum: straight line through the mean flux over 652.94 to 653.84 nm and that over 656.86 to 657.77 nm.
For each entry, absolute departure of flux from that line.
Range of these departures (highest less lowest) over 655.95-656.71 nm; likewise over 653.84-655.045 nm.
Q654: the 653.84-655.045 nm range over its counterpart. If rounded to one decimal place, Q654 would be 3.4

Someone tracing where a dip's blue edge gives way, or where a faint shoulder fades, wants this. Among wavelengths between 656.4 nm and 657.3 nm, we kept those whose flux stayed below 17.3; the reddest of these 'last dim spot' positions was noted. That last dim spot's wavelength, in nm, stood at 657.236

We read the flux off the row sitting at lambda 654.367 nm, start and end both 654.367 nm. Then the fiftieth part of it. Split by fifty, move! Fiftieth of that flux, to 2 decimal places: 0.40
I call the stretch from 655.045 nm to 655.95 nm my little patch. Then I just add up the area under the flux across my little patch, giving 15.4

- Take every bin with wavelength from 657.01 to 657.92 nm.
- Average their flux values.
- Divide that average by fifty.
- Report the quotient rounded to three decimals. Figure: 0.358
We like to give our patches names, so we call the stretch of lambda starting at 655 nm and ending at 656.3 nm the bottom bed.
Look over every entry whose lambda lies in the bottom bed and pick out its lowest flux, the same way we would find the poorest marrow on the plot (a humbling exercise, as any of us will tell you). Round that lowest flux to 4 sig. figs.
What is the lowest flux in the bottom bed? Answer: 12.73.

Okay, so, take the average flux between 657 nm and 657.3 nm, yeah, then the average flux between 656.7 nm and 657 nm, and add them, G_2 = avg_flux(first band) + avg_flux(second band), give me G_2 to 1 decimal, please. 35.6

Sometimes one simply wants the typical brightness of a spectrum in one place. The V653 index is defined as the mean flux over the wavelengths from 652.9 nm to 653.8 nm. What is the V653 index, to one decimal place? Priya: 17.7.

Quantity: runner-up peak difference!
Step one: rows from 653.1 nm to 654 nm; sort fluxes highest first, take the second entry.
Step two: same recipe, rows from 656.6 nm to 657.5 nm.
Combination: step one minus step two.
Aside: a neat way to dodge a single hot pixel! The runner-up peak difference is -0.1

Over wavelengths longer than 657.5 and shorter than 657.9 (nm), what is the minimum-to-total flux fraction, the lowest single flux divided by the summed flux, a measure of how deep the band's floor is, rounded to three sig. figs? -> 0.312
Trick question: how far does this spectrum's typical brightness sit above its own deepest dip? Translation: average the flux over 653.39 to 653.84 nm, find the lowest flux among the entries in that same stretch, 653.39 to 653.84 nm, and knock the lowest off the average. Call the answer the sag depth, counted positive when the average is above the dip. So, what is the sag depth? 0.4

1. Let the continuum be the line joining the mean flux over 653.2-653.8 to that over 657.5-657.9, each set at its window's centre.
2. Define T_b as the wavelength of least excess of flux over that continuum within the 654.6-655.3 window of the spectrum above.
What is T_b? 655.271 nm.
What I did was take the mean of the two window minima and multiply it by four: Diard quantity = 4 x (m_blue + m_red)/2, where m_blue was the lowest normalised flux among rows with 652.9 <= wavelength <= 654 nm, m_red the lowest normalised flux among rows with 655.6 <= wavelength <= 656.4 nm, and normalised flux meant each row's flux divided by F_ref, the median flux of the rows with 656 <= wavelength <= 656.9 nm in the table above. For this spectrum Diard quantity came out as 3.35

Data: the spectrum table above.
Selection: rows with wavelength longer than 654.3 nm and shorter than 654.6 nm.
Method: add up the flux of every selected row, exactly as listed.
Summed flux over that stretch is 36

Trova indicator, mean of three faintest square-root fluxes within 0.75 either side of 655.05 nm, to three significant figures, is 3.86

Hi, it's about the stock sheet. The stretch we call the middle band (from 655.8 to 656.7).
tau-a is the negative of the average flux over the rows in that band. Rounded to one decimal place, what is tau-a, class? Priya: -17.8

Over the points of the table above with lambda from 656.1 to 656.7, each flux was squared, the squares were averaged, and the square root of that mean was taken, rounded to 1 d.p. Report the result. 17.9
